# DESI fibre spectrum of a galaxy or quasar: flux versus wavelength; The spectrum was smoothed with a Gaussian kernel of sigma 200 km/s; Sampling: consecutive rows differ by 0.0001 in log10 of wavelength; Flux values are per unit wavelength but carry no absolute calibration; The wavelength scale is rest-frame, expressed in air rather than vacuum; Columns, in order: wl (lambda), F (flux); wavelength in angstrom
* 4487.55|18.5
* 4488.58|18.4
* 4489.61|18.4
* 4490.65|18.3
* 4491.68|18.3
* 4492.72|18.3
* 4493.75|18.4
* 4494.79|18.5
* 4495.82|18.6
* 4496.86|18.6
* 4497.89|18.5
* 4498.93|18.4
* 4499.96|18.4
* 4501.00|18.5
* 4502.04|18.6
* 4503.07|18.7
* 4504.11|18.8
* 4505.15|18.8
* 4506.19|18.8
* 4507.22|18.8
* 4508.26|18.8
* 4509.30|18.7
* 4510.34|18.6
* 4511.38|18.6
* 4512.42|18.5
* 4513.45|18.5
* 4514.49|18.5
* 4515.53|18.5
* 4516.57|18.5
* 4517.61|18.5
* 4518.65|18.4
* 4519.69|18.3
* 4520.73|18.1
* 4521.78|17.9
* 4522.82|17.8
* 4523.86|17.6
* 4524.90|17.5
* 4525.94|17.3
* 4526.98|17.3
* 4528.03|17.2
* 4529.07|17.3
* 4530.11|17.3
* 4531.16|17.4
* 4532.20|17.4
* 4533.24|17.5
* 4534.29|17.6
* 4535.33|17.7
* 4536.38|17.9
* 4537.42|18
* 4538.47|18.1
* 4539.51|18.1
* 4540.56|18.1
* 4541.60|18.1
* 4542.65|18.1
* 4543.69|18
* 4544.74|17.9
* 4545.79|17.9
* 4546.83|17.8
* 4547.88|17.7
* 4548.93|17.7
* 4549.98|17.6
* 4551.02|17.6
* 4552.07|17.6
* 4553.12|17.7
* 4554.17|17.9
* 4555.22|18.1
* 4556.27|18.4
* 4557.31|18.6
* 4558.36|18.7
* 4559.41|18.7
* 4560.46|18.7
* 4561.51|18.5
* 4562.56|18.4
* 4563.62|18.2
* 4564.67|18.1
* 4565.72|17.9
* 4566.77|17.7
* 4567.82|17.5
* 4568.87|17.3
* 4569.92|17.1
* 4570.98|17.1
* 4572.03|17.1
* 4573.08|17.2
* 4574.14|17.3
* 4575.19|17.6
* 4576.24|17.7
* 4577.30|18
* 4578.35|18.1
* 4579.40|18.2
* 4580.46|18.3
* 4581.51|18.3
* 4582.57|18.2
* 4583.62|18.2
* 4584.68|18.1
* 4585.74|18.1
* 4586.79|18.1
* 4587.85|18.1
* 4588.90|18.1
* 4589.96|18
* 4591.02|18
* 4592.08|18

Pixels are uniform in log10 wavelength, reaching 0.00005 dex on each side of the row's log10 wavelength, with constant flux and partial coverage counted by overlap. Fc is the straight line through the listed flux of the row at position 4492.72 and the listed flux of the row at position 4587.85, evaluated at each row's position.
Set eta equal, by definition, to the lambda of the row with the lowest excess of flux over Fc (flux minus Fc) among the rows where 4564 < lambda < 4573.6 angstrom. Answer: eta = 4569.92 angstrom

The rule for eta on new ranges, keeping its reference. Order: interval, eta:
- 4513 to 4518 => 4513.45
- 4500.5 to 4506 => 4501.00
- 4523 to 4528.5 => 4528.03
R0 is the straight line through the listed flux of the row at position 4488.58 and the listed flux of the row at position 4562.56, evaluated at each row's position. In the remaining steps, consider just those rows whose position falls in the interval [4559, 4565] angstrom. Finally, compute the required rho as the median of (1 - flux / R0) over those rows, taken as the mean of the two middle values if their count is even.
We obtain 0.00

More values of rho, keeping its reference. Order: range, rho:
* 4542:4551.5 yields 0.03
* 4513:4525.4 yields 0.00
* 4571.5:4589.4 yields 0.02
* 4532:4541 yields 0.03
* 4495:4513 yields -0.01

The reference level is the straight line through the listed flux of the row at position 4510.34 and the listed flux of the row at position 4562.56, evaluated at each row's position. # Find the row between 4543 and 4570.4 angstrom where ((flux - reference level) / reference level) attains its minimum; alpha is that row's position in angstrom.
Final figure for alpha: 4569.92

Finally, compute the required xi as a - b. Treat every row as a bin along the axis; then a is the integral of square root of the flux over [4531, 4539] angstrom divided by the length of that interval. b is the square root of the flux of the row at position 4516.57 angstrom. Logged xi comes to -0.09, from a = 4.21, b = 4.30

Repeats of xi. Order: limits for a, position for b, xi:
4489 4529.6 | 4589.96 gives 0.04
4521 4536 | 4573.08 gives 0.03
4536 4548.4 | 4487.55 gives -0.06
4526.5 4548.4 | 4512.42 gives -0.09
